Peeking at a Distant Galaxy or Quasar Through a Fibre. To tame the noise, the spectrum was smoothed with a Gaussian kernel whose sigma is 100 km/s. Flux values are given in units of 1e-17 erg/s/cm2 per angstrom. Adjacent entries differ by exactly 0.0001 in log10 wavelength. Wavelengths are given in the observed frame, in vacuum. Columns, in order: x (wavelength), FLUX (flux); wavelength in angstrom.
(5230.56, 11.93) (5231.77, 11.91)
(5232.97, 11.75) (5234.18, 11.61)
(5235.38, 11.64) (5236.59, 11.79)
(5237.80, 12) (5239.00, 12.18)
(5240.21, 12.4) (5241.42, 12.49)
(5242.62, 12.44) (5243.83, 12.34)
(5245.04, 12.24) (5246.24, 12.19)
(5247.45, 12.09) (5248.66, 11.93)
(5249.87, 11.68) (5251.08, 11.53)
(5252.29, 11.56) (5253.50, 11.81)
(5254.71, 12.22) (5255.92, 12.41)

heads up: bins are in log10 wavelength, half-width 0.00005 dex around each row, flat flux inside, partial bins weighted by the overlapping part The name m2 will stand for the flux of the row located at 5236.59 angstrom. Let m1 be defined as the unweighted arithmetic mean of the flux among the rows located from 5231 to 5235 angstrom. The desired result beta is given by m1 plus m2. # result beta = 23.55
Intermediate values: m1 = 11.8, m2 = 11.79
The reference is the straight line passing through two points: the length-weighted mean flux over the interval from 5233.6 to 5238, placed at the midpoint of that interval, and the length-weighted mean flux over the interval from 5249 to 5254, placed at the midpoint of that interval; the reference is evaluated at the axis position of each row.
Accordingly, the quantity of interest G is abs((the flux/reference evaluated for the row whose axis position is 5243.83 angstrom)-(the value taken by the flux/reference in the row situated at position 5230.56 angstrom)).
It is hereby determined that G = 0.041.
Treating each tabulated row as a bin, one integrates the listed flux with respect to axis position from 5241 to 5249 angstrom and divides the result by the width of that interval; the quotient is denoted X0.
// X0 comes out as 12.3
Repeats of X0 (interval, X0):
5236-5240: 12.0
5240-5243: 12.5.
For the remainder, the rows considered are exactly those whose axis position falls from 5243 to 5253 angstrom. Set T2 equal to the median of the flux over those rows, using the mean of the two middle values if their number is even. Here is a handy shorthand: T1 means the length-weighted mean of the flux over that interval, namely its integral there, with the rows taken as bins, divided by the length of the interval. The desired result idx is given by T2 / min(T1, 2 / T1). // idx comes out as 72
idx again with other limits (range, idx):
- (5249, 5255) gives 69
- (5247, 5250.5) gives 71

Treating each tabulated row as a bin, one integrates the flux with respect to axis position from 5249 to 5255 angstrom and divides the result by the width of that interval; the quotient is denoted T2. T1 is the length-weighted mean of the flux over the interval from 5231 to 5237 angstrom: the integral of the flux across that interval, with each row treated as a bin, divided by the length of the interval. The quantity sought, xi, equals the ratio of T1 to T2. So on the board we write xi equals 1.00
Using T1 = 11.7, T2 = 11.7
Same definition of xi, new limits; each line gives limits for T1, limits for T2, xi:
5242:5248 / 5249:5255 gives 1.05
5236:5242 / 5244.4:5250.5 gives 1.01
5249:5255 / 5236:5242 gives 0.96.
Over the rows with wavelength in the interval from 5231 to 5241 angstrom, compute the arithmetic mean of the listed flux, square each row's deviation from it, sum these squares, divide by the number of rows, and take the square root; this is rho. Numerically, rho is 0.26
